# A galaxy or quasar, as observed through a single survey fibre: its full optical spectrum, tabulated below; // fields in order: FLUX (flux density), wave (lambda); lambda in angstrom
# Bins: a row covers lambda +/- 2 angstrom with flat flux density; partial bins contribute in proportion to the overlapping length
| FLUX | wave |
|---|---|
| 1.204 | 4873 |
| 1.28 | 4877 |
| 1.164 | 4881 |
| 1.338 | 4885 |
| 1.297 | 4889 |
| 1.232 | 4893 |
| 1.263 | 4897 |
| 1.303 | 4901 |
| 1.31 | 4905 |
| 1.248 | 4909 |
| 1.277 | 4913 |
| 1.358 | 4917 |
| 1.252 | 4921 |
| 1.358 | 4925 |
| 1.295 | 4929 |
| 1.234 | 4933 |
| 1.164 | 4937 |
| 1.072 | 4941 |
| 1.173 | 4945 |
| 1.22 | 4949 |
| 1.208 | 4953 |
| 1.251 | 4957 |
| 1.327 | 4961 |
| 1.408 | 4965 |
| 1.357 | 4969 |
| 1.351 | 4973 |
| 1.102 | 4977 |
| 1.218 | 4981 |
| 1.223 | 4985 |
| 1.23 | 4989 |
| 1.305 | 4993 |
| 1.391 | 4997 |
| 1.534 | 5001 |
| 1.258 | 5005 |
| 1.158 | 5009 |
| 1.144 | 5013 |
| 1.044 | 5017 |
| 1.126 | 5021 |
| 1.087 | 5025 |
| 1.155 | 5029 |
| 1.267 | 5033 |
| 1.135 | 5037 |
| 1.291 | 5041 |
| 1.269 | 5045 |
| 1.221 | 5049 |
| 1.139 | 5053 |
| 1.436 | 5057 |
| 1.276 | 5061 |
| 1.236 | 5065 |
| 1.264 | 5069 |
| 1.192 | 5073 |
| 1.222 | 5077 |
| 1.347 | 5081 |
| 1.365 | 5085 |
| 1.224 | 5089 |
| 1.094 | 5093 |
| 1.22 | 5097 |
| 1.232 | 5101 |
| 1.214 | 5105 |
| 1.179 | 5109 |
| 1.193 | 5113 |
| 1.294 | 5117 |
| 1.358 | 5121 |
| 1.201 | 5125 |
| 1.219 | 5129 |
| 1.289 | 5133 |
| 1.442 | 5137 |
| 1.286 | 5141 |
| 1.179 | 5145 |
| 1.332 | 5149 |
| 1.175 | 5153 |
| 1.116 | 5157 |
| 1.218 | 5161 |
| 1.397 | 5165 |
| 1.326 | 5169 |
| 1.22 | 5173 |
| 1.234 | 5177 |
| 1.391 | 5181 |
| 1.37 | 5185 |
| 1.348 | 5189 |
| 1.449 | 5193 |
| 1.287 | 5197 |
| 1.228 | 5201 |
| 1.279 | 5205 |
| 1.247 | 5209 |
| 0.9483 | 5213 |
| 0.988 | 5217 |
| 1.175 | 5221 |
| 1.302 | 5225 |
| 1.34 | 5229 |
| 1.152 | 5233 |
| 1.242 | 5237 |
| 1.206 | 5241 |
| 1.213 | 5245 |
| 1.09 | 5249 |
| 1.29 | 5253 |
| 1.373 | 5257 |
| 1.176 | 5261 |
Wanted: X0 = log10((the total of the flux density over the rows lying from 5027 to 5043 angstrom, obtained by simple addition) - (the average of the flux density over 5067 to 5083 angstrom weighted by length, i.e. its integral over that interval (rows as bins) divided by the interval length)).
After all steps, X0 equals 0.555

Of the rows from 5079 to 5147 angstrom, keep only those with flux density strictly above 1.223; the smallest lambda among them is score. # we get 5081 angstrom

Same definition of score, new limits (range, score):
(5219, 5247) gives 5225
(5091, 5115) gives 5101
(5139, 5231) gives 5141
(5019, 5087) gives 5033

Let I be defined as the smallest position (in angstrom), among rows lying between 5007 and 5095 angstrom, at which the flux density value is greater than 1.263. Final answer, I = 5033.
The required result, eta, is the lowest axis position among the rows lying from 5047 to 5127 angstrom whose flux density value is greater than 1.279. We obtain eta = 5057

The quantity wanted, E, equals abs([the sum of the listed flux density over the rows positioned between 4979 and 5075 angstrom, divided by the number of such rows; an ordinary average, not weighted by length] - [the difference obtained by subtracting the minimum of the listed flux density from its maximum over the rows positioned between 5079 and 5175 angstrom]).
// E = 0.89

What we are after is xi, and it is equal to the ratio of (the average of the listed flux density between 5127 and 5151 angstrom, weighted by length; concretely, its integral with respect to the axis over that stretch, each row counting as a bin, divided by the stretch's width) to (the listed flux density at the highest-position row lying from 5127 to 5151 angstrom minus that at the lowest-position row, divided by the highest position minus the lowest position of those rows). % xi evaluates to 229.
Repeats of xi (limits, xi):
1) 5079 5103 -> -217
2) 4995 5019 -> -72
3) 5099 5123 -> 198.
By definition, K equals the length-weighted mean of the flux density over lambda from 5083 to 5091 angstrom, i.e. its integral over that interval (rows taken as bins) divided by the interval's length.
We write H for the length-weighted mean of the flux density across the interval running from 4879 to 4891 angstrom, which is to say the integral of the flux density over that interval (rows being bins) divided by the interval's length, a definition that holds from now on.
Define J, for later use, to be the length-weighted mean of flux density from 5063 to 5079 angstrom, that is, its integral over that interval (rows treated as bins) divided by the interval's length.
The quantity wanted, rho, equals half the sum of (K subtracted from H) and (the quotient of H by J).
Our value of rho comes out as 0.50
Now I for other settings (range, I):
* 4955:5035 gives 4961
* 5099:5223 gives 5117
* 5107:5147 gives 5117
